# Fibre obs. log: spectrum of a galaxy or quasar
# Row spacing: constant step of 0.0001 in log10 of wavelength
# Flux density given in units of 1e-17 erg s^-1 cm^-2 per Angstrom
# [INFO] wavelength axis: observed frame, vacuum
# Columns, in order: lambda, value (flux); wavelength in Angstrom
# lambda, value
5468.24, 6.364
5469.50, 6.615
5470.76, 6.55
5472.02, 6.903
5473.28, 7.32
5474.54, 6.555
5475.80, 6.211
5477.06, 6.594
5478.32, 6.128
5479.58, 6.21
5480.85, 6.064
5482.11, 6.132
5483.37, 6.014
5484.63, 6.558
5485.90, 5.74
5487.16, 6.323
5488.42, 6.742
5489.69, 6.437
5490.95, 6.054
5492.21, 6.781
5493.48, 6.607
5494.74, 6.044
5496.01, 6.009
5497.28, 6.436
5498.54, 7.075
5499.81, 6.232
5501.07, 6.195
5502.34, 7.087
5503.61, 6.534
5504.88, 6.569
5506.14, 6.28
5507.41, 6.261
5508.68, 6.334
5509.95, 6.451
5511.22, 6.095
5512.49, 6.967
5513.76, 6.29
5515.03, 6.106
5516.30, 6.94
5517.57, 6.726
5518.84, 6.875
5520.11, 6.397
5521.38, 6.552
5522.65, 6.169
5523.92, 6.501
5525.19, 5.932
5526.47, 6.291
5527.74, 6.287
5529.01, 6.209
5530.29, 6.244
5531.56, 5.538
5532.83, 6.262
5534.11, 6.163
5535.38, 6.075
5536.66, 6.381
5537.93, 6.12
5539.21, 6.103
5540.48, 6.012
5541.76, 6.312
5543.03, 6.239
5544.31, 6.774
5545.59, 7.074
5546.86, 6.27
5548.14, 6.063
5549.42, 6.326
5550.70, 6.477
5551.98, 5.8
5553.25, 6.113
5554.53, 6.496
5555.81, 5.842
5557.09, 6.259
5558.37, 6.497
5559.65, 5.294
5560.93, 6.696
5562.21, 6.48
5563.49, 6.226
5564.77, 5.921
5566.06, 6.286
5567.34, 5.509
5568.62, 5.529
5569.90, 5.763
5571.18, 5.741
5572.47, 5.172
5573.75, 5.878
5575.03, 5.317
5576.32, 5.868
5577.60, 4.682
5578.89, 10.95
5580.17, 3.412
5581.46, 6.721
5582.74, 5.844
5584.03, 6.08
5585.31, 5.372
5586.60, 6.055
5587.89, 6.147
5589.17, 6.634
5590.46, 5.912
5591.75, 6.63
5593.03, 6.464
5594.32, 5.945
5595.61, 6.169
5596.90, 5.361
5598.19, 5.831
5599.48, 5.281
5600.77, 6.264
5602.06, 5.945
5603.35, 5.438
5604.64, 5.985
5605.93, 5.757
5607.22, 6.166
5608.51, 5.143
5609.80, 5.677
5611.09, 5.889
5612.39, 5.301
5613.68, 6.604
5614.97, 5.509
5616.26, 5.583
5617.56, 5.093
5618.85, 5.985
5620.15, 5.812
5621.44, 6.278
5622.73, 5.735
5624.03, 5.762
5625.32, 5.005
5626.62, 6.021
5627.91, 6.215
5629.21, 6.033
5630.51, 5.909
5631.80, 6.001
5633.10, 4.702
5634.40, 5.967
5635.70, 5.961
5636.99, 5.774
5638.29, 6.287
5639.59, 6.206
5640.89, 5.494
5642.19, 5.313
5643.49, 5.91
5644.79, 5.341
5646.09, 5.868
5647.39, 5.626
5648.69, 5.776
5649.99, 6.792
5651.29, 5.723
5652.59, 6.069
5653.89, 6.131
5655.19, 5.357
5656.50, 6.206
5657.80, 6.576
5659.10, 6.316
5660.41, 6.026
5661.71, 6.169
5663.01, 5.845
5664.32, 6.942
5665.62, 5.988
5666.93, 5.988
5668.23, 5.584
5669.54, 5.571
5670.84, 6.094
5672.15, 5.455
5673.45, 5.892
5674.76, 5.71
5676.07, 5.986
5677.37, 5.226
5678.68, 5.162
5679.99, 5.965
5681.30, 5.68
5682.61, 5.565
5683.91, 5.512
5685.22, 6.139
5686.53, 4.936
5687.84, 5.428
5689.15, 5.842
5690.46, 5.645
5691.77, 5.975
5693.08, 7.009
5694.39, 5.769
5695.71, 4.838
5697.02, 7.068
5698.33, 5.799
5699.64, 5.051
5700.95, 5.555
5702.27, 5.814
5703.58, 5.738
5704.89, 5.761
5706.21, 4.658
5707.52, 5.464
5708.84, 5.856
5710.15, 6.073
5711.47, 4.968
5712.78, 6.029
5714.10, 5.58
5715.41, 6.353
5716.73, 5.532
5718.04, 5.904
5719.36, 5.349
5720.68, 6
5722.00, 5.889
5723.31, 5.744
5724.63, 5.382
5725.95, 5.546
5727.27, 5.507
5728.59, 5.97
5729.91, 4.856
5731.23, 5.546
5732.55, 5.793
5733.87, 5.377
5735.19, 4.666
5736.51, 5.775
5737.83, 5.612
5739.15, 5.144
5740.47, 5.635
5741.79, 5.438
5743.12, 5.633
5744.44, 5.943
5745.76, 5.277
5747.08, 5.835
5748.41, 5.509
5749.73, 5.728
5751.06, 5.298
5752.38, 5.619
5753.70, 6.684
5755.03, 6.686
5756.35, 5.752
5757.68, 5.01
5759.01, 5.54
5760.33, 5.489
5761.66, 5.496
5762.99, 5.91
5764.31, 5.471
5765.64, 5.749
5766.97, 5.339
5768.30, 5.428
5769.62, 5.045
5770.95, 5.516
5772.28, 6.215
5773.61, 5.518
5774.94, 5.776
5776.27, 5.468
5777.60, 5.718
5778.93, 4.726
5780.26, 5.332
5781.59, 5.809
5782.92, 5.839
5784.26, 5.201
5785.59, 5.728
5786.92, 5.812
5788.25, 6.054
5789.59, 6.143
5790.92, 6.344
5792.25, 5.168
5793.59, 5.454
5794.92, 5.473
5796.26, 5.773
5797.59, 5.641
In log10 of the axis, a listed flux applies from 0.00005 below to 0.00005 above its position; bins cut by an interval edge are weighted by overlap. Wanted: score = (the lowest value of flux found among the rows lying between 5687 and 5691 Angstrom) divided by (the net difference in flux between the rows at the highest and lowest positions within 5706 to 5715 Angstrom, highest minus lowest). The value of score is 6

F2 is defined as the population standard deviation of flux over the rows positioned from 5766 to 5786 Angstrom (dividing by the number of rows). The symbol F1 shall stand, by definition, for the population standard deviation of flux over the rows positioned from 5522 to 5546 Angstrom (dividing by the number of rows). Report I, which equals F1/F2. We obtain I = 0.87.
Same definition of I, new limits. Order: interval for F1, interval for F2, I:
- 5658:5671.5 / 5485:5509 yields 1.08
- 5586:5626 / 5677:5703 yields 0.78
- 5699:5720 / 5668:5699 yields 0.83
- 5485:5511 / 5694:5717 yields 0.61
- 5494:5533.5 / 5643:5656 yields 0.86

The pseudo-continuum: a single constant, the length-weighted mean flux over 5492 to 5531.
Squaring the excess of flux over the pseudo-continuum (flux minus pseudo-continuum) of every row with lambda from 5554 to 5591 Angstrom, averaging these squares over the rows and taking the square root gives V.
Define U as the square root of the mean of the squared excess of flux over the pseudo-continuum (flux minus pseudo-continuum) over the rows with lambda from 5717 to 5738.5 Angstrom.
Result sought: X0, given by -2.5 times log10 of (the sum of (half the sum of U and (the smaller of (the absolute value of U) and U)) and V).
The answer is -0.8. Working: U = 0.94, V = 1.2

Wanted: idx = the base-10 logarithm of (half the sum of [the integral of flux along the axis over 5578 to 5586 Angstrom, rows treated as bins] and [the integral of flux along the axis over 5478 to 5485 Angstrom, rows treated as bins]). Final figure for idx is 1.67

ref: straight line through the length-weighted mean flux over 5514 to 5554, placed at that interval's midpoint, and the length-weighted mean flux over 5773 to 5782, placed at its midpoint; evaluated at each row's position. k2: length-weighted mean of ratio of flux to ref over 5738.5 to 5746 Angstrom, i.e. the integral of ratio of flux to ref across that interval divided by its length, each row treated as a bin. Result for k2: 0.99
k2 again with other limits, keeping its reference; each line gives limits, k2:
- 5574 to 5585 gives 0.99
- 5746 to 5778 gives 1.02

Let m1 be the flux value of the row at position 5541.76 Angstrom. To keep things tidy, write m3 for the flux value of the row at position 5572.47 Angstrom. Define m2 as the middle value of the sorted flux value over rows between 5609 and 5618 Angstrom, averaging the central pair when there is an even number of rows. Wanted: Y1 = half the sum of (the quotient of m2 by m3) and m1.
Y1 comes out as 3.70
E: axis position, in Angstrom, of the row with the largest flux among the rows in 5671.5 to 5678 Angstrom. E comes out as 5676.07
